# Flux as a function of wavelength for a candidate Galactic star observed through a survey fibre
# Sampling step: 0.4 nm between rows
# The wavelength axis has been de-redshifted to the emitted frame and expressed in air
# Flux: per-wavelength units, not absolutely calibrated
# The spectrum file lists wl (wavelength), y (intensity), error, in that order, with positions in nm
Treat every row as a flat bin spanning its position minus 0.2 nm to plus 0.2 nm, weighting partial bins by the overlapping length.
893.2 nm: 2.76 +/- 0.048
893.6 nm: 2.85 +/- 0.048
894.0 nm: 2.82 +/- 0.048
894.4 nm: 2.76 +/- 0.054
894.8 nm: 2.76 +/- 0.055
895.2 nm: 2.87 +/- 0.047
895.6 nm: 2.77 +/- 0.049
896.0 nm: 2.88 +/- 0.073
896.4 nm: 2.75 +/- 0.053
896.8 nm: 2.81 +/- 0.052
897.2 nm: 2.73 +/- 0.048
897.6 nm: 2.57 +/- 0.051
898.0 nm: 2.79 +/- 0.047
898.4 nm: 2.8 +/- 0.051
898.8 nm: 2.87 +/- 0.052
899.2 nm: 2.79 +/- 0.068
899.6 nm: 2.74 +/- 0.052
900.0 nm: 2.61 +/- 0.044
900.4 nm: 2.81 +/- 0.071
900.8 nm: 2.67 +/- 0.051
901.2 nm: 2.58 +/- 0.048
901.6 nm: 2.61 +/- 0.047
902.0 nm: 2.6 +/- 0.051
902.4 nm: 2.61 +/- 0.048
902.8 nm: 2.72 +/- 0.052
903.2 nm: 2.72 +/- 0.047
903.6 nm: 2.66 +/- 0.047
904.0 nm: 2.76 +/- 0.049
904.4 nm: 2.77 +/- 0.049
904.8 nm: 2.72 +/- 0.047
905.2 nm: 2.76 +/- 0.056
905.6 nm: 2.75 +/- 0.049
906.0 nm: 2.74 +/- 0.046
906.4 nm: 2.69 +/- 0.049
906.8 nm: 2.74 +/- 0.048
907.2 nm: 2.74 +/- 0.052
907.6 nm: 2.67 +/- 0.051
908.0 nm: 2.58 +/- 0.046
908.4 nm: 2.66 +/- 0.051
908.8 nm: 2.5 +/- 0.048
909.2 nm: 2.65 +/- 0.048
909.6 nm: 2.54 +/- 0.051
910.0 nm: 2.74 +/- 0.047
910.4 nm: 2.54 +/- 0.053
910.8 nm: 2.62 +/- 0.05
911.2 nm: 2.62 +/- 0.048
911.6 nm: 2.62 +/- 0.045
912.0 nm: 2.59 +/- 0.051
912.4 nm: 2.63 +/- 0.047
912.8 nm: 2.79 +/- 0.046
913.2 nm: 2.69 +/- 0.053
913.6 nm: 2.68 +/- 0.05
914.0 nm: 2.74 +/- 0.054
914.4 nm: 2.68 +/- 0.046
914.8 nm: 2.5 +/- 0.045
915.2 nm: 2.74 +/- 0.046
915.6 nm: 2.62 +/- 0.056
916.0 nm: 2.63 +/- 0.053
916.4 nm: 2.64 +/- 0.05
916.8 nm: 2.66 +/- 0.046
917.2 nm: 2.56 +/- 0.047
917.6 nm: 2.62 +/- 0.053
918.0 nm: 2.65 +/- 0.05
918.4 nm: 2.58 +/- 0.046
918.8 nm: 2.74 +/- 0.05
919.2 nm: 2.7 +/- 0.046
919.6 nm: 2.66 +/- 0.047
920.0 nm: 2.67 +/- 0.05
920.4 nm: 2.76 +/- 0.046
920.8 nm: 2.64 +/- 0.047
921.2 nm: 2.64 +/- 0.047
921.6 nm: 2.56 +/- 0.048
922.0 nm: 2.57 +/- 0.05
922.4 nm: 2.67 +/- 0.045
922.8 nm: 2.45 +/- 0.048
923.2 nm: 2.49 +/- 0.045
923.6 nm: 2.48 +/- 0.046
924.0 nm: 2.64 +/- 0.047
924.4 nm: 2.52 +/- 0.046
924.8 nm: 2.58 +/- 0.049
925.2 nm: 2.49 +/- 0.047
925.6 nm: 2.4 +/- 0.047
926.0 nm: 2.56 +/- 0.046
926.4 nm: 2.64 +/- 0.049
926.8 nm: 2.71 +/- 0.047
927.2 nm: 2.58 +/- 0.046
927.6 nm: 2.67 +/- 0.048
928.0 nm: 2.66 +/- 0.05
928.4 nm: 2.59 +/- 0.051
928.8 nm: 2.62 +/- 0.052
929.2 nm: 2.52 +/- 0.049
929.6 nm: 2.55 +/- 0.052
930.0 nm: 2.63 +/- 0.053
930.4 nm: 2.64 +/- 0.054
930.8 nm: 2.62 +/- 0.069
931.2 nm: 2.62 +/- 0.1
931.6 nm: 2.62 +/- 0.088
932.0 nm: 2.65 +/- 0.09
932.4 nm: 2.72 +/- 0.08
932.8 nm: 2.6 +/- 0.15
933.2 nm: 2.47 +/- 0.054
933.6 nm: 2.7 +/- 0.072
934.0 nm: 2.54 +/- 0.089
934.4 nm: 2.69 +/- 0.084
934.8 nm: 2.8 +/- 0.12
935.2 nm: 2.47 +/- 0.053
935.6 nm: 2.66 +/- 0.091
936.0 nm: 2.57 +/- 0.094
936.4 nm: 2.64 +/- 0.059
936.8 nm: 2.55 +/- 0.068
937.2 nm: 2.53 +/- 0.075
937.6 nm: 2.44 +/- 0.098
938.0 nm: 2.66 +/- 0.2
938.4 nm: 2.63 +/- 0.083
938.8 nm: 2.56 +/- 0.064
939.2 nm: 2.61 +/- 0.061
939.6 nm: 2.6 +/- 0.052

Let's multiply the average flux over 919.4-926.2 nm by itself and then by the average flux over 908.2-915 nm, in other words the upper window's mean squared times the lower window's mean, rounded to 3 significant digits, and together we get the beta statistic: 17.5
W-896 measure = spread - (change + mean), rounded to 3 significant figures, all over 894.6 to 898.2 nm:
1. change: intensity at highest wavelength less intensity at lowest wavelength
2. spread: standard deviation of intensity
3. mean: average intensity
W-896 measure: -2.71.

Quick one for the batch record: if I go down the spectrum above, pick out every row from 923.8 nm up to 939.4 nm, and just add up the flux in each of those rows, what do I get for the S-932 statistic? 101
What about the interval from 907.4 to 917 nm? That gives 63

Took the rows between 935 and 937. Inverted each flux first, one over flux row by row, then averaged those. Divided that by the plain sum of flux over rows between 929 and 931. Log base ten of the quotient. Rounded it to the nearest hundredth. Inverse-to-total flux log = -1.52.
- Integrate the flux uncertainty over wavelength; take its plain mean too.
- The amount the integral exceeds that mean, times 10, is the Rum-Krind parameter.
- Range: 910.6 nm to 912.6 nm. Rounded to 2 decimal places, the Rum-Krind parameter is 0.48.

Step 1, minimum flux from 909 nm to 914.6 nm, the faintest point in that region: 2.54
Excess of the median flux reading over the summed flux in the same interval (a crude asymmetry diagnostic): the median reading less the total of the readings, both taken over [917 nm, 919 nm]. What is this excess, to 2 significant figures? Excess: -11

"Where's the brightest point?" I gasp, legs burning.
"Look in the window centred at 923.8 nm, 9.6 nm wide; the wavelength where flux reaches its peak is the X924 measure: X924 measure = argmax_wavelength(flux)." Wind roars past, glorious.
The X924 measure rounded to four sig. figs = 920.4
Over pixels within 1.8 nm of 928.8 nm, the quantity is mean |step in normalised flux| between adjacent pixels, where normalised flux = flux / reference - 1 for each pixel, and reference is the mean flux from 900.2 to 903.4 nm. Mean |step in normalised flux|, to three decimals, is 0.020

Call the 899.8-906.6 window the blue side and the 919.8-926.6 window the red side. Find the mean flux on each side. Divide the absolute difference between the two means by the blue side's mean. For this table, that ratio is 0.044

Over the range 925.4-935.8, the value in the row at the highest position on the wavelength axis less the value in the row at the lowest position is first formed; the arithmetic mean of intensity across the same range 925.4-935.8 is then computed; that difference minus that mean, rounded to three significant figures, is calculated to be -2.35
